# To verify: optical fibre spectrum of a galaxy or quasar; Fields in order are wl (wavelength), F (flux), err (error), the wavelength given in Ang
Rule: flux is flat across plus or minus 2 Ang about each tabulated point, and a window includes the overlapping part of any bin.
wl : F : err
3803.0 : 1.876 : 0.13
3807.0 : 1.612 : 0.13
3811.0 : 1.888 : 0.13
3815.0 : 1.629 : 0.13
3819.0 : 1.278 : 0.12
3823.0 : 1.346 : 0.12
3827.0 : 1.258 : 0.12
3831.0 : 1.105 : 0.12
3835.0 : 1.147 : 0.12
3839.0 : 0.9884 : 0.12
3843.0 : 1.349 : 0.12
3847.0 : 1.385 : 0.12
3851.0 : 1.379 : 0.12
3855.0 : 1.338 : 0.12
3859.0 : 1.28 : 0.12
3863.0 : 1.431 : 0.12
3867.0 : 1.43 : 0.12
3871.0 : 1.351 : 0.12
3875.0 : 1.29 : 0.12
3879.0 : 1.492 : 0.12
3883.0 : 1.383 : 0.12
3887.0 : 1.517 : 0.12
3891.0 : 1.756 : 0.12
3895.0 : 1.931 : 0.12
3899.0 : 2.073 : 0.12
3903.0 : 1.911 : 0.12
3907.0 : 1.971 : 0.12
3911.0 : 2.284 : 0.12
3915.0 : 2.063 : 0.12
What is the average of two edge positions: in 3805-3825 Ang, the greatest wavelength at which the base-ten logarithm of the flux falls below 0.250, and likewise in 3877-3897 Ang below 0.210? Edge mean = 3855 Ang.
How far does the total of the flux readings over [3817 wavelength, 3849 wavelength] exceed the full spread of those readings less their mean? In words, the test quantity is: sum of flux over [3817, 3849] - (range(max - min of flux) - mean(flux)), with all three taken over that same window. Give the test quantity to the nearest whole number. 11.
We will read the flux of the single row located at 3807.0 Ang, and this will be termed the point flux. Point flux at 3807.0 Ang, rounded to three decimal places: 1.612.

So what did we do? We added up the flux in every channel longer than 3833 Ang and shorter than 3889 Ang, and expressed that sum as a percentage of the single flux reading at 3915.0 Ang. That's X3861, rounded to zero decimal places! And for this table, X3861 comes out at 909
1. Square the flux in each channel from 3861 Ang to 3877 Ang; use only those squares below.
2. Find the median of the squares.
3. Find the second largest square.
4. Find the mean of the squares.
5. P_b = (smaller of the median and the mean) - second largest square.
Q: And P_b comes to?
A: -0.15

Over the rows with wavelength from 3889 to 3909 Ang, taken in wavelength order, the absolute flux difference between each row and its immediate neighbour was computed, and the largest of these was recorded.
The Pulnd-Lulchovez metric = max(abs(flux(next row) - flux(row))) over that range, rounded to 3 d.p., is 0.175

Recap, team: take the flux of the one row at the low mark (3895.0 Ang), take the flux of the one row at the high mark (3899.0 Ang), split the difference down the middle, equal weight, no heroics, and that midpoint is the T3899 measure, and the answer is 2.002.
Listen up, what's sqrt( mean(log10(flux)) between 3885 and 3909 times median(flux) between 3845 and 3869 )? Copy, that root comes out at 0.61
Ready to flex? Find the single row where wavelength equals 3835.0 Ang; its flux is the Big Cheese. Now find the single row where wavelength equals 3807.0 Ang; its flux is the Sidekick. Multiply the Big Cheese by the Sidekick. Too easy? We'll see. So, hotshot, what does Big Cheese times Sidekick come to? 1.8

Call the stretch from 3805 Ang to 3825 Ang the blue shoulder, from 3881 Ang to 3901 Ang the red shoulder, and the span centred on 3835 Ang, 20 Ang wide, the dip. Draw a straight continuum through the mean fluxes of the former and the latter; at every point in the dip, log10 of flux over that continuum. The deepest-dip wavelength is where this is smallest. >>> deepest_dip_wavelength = 3839.0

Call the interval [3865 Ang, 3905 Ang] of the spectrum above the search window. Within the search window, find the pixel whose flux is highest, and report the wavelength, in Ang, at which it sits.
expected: 3899.0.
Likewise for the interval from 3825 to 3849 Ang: 3847.0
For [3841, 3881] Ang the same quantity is 3879.0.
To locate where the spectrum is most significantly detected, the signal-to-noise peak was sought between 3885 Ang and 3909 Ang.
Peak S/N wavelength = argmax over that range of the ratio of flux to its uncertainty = 3899.0 Ang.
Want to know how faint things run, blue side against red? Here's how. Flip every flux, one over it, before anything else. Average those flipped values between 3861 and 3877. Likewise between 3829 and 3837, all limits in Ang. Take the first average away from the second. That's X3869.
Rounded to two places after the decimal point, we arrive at 0.16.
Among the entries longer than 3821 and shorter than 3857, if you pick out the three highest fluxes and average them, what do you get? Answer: 1.4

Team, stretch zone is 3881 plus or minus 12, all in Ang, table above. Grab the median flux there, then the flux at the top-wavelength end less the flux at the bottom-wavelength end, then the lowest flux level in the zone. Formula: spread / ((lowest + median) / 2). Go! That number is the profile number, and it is 0.30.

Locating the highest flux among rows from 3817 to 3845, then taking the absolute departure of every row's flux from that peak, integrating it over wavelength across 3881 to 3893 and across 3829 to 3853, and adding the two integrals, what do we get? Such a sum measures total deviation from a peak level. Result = 5.9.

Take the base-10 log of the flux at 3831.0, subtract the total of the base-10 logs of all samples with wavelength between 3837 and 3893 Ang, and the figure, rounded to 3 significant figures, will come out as -1.89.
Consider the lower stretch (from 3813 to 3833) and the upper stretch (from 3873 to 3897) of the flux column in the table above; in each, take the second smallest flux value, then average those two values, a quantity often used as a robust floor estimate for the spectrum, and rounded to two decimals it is 1.32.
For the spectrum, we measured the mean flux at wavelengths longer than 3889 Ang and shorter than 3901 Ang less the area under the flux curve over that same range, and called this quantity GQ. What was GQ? -21.1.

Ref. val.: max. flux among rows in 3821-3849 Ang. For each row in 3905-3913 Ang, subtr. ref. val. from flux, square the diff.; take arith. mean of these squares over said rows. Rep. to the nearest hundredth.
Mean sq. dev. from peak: 0.58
